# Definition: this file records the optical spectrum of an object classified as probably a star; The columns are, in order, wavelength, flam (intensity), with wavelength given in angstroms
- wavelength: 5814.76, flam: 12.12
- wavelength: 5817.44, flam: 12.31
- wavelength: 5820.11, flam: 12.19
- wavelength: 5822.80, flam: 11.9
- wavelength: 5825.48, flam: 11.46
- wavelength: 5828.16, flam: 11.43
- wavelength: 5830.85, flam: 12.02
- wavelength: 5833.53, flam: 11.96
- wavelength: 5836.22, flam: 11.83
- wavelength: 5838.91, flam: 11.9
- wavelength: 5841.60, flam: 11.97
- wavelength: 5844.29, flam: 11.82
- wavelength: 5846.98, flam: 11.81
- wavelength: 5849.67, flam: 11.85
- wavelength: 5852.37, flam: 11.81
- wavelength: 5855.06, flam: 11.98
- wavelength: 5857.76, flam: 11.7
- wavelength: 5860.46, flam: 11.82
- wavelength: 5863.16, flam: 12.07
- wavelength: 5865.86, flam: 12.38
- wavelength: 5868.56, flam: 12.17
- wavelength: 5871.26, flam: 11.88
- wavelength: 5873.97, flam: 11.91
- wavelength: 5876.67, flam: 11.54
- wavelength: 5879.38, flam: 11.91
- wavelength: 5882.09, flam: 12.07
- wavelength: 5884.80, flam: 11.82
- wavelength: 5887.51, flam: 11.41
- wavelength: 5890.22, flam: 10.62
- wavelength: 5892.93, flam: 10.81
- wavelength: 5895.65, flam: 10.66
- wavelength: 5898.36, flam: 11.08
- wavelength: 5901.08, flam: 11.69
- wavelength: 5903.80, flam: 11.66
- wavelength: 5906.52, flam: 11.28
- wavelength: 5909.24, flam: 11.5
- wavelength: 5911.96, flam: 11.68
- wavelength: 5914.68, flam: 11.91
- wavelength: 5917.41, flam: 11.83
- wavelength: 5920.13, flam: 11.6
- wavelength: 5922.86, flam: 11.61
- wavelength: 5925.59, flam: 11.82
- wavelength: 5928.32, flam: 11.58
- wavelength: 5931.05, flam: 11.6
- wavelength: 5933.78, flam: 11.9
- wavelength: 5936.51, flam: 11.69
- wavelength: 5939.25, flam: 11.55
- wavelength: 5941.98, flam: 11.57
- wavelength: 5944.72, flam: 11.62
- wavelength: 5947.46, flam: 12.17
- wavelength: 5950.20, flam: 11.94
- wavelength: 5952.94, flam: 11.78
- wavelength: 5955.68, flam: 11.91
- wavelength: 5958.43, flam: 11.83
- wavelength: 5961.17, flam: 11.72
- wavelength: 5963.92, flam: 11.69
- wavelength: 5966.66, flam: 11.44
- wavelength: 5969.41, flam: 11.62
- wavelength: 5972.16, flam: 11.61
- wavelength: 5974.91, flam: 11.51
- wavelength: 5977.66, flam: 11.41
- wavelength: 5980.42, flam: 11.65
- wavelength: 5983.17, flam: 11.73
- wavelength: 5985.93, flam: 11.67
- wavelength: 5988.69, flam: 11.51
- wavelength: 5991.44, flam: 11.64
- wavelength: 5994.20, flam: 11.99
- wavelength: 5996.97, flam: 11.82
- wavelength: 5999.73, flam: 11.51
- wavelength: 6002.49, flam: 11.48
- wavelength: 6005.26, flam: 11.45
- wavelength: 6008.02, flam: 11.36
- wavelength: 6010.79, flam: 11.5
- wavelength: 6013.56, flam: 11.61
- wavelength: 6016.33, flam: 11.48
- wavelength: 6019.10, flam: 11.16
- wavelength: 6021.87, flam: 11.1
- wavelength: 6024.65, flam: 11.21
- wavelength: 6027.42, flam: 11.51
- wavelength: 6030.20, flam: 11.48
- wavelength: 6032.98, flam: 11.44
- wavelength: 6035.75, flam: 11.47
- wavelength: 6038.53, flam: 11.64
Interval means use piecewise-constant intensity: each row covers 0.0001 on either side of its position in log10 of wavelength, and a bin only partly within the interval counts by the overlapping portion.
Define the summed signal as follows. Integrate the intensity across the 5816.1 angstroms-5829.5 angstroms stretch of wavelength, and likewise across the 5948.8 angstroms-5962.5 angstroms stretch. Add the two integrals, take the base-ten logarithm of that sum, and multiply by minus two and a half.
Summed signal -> -6.27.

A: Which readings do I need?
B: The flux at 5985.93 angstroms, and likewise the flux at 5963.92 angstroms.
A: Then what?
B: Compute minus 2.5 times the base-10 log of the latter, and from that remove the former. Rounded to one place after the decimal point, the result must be -14.3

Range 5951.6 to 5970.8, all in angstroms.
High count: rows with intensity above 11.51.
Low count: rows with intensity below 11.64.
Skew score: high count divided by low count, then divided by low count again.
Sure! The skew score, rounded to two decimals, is 1.50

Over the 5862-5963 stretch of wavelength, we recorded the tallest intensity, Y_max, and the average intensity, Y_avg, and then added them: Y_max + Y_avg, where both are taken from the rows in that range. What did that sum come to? 24.05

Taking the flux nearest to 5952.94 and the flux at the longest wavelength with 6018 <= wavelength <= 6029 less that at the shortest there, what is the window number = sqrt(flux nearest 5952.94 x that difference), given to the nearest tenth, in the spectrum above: 2.0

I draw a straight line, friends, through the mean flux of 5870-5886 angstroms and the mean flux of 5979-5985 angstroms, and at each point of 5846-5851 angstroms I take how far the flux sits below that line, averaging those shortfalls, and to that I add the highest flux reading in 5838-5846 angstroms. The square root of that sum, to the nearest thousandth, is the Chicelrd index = 3.470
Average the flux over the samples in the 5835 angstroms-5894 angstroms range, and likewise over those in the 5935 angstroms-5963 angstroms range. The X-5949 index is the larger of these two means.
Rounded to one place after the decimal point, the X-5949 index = 11.8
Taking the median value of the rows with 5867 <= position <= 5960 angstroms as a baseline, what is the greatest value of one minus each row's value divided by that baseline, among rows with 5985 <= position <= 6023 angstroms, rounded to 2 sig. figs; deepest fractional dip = 0.050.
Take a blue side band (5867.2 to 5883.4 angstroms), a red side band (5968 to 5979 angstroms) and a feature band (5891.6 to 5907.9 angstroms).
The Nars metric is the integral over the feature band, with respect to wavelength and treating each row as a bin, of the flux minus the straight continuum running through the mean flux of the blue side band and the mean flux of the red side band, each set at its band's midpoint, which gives -10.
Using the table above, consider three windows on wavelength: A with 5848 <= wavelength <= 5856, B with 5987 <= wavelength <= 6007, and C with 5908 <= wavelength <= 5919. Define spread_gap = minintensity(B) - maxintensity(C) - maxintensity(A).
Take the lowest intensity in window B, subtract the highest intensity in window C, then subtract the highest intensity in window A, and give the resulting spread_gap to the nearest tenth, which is -12.4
